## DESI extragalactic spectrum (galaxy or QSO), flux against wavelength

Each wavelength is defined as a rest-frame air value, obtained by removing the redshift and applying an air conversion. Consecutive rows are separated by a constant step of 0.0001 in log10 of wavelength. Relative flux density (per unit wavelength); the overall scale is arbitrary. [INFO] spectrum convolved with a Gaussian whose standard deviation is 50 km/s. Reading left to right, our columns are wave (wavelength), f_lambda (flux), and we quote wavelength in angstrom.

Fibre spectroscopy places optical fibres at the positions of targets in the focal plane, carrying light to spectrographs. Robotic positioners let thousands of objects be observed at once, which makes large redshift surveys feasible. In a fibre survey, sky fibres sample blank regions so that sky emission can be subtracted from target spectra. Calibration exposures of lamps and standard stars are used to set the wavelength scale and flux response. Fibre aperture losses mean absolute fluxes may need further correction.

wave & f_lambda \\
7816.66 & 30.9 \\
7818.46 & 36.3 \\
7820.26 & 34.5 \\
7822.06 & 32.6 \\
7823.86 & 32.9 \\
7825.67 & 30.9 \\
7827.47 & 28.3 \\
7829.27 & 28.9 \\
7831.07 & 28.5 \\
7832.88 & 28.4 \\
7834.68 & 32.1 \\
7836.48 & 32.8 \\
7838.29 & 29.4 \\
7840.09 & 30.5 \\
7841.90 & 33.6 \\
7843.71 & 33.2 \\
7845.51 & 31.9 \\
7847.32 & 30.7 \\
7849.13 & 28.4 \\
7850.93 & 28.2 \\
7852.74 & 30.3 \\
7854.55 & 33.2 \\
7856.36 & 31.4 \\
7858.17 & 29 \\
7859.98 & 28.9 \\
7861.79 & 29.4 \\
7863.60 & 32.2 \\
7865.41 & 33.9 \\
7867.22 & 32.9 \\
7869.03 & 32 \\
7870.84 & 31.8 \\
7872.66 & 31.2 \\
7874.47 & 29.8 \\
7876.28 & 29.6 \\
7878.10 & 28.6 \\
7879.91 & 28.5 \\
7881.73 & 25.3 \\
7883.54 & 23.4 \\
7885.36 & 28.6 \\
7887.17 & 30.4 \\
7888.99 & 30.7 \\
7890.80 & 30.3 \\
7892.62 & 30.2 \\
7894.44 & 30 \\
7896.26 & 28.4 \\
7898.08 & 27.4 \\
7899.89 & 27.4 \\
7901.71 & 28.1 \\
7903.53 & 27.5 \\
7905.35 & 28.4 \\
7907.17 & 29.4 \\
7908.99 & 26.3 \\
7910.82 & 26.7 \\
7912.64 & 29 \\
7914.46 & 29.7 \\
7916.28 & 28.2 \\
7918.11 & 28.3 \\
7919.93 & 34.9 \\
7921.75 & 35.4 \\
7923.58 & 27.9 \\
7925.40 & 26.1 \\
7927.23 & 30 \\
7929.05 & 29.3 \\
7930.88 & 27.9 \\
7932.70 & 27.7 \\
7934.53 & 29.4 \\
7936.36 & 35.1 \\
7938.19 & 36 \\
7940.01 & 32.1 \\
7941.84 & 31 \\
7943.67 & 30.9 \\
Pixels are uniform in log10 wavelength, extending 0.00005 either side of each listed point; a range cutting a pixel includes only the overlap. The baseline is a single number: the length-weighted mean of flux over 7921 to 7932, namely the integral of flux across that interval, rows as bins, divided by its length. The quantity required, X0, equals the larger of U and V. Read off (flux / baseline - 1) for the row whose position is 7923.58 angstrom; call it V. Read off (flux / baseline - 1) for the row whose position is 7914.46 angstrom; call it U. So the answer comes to 0.01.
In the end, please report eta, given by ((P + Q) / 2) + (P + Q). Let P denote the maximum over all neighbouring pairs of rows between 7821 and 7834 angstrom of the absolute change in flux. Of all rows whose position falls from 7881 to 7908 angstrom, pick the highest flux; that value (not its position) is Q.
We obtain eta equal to 50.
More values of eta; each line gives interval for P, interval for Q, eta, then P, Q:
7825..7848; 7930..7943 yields 60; 3.7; 36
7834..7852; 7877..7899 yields 51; 3.4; 30.7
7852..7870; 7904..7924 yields 57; 2.9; 35.4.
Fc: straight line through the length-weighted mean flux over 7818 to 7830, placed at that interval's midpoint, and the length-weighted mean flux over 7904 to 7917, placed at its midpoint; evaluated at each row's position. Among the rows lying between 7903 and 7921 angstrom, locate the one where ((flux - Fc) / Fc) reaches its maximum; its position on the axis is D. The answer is 7919.93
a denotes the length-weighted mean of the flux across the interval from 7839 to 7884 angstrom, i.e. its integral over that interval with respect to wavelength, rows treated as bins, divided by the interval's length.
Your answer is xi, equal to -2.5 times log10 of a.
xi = -3.71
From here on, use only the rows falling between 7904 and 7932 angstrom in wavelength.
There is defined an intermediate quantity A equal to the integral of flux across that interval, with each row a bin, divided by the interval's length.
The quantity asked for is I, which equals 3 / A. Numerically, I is 0.103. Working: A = 29.1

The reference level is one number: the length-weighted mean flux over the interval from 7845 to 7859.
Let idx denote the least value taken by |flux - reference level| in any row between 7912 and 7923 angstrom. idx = 0.64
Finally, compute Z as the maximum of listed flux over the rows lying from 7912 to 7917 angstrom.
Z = 29.7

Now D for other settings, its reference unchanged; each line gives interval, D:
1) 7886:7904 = 7888.99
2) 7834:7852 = 7841.90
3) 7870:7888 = 7870.84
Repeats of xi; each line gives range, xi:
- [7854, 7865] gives -3.72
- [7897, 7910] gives -3.61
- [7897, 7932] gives -3.65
